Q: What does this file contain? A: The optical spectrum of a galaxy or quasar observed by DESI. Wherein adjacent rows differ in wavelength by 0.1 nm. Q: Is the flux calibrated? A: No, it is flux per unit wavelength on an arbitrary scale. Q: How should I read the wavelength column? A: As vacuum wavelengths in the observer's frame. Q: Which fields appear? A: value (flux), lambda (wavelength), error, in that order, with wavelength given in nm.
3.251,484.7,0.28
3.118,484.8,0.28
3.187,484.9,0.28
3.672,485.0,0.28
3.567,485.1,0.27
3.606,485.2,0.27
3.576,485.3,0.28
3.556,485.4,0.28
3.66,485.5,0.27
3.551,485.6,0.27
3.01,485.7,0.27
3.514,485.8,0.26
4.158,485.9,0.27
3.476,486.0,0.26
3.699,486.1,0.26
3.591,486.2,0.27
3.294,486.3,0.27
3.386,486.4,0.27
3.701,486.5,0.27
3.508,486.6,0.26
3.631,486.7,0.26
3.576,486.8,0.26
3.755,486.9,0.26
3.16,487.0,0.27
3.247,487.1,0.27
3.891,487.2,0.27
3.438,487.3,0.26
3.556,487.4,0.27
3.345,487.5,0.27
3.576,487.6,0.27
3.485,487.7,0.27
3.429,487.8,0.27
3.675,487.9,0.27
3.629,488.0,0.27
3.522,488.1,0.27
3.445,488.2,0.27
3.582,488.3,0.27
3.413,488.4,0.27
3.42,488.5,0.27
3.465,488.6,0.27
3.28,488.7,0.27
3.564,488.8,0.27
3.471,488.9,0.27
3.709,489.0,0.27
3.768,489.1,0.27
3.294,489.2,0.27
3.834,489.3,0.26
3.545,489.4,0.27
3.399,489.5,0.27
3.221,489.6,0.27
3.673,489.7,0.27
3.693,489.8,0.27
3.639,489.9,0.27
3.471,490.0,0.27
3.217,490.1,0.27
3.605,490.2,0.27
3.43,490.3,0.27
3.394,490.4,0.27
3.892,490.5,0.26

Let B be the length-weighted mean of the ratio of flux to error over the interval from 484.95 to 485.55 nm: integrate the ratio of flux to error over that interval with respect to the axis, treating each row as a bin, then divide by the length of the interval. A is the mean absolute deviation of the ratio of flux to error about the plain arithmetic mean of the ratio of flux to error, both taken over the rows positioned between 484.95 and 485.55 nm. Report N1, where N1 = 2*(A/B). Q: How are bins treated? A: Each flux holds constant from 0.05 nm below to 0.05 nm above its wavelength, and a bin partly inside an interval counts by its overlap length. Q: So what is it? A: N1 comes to 0.04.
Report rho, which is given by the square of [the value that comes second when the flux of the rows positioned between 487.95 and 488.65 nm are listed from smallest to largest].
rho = 11.70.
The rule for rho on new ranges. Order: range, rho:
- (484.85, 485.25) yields 12.72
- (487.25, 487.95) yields 11.76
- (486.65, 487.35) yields 10.54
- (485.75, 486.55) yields 11.46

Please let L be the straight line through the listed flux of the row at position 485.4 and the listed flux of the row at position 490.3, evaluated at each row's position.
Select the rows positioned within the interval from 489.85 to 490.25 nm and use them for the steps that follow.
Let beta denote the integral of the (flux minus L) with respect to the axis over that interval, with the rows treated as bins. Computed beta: 0.02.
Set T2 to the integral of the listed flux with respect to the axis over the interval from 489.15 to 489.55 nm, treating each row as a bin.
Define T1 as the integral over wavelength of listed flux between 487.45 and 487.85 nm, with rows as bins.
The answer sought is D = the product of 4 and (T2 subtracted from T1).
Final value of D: -0.09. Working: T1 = 1.38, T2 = 1.41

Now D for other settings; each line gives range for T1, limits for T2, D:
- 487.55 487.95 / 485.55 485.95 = -0.03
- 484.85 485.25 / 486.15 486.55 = 0.02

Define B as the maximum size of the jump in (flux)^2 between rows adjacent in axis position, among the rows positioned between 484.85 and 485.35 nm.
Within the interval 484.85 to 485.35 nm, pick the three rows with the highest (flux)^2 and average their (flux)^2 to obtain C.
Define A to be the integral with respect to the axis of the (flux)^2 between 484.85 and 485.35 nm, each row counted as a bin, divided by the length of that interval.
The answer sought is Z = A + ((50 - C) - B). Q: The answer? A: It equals 46.0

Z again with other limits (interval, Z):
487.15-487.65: 45.9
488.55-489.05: 47.5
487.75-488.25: 47.8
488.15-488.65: 48.6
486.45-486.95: 48.2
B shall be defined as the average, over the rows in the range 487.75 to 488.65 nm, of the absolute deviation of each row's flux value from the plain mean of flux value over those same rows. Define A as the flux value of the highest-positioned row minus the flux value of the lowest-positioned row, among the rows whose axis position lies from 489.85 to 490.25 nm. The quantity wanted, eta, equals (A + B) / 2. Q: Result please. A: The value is 0.024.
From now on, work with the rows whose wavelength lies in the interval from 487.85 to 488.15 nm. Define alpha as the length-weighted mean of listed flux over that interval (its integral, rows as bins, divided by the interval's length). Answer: 3.61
